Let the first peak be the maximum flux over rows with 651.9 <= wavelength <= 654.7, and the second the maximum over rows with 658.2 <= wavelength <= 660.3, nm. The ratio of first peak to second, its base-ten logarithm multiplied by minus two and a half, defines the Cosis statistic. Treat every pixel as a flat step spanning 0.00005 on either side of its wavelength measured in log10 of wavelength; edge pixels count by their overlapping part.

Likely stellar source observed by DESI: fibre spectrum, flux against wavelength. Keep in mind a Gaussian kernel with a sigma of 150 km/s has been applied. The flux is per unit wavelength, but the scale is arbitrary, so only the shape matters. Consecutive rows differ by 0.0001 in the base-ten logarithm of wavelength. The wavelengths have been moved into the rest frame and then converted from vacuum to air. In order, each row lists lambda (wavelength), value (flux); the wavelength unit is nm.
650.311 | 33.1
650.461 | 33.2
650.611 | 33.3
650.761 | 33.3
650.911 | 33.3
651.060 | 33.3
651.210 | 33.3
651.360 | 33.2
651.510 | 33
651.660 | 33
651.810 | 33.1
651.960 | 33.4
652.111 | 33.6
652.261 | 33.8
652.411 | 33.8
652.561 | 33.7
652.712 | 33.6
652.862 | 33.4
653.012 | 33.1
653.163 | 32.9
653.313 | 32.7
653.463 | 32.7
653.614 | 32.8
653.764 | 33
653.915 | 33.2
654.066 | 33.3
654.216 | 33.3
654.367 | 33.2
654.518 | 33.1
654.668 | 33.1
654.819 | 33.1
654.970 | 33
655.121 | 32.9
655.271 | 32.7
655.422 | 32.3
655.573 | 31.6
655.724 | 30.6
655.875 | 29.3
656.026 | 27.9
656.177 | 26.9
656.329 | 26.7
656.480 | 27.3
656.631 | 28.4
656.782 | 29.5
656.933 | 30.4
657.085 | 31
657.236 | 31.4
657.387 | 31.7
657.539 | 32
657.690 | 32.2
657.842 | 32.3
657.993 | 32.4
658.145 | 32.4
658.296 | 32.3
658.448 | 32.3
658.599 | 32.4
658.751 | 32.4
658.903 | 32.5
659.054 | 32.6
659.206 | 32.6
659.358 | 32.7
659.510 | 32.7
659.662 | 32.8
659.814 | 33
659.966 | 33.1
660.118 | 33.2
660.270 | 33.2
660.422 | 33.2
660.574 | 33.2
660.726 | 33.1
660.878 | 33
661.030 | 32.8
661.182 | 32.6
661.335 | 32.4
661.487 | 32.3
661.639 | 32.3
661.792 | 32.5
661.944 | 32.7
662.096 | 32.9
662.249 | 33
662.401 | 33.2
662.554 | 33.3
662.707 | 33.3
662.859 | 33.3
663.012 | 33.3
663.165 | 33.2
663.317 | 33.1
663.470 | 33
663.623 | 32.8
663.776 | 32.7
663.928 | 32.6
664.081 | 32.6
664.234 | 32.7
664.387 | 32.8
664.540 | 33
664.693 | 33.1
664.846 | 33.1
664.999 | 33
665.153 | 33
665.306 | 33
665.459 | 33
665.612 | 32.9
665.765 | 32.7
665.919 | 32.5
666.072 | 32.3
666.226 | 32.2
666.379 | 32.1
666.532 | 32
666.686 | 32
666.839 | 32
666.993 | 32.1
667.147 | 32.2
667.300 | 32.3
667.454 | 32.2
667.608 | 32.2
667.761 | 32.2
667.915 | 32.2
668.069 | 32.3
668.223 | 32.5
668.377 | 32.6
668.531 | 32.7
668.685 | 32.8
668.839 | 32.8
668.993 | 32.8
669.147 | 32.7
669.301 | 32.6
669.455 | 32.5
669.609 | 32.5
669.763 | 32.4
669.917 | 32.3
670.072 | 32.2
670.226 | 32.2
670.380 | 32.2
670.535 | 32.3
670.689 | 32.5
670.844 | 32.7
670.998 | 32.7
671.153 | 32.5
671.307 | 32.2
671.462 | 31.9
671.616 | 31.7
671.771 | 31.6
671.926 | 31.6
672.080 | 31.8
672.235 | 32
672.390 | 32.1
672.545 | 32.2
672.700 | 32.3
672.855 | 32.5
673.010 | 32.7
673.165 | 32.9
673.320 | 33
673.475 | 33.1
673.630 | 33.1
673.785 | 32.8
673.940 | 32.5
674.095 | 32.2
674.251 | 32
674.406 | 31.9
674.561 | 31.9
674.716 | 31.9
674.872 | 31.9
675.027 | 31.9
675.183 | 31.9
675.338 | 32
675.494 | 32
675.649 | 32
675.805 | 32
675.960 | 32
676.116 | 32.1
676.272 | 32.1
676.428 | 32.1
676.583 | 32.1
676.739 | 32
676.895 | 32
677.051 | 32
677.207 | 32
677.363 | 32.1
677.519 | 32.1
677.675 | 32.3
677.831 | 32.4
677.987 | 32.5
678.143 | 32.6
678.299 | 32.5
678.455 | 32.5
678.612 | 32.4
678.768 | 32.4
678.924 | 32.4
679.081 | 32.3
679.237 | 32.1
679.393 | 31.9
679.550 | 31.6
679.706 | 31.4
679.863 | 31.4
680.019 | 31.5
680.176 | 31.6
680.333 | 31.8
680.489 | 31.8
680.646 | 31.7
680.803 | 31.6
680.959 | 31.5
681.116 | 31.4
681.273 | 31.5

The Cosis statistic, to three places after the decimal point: -0.019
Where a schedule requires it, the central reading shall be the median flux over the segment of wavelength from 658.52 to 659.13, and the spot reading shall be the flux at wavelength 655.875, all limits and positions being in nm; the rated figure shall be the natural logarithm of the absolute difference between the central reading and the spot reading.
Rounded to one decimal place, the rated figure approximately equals 1.1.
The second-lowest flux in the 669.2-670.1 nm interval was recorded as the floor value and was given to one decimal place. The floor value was 32.3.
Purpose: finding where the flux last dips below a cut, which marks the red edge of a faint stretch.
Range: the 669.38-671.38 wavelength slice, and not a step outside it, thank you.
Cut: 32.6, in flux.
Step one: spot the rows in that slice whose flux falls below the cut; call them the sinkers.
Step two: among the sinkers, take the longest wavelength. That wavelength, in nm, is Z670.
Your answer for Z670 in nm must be 671.307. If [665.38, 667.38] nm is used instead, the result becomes 667.300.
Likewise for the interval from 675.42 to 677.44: 677.363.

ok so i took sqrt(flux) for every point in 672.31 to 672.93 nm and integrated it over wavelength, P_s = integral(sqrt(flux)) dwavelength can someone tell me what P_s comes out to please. 3.52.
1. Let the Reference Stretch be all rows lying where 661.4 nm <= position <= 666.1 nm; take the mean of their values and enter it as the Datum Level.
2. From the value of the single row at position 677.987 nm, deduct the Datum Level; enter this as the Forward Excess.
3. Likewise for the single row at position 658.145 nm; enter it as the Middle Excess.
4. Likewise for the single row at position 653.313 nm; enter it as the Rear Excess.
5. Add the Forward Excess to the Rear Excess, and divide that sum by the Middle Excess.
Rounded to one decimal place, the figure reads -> 1.2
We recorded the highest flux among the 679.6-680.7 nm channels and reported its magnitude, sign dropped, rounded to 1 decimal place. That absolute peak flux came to 31.8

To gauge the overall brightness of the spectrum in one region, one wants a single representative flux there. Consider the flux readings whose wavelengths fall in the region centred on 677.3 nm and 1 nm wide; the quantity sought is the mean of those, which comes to 32.1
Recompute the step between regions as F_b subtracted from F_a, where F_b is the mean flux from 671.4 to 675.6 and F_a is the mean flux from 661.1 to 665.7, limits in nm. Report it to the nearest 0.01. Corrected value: 0.69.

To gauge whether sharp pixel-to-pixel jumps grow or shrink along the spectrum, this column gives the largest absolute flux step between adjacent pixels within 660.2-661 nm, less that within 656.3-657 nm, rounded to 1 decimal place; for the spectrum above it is -1.0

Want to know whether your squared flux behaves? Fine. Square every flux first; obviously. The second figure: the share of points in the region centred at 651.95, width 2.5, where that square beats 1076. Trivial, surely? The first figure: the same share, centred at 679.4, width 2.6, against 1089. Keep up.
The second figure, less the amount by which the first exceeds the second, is 2.00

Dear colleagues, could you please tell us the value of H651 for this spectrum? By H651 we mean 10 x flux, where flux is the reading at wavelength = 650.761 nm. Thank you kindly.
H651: 333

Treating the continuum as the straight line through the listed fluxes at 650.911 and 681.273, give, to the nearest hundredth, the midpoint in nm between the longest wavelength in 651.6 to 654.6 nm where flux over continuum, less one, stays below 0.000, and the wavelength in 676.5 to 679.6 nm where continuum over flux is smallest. 665.95 nm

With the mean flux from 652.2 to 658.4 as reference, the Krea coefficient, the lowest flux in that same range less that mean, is -5.1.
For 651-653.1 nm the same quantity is -0.4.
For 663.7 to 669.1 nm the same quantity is -0.5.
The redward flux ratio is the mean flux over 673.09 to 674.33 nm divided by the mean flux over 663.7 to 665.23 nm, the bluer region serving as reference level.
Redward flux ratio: 1.00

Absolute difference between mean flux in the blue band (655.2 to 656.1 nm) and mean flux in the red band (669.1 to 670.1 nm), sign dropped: 1.7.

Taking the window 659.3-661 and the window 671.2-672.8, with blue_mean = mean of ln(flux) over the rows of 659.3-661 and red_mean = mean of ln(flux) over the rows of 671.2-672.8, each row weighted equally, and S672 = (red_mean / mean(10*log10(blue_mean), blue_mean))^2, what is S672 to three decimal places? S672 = 0.601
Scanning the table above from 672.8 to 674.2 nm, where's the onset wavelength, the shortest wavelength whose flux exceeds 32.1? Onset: 672.855 nm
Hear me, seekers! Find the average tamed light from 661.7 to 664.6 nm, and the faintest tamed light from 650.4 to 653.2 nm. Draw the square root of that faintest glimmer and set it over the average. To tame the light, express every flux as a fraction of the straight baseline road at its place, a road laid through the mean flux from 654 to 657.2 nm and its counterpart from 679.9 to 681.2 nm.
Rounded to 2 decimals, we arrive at 0.98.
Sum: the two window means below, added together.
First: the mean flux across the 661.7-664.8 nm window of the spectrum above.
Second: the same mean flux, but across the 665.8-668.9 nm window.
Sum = 65.3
